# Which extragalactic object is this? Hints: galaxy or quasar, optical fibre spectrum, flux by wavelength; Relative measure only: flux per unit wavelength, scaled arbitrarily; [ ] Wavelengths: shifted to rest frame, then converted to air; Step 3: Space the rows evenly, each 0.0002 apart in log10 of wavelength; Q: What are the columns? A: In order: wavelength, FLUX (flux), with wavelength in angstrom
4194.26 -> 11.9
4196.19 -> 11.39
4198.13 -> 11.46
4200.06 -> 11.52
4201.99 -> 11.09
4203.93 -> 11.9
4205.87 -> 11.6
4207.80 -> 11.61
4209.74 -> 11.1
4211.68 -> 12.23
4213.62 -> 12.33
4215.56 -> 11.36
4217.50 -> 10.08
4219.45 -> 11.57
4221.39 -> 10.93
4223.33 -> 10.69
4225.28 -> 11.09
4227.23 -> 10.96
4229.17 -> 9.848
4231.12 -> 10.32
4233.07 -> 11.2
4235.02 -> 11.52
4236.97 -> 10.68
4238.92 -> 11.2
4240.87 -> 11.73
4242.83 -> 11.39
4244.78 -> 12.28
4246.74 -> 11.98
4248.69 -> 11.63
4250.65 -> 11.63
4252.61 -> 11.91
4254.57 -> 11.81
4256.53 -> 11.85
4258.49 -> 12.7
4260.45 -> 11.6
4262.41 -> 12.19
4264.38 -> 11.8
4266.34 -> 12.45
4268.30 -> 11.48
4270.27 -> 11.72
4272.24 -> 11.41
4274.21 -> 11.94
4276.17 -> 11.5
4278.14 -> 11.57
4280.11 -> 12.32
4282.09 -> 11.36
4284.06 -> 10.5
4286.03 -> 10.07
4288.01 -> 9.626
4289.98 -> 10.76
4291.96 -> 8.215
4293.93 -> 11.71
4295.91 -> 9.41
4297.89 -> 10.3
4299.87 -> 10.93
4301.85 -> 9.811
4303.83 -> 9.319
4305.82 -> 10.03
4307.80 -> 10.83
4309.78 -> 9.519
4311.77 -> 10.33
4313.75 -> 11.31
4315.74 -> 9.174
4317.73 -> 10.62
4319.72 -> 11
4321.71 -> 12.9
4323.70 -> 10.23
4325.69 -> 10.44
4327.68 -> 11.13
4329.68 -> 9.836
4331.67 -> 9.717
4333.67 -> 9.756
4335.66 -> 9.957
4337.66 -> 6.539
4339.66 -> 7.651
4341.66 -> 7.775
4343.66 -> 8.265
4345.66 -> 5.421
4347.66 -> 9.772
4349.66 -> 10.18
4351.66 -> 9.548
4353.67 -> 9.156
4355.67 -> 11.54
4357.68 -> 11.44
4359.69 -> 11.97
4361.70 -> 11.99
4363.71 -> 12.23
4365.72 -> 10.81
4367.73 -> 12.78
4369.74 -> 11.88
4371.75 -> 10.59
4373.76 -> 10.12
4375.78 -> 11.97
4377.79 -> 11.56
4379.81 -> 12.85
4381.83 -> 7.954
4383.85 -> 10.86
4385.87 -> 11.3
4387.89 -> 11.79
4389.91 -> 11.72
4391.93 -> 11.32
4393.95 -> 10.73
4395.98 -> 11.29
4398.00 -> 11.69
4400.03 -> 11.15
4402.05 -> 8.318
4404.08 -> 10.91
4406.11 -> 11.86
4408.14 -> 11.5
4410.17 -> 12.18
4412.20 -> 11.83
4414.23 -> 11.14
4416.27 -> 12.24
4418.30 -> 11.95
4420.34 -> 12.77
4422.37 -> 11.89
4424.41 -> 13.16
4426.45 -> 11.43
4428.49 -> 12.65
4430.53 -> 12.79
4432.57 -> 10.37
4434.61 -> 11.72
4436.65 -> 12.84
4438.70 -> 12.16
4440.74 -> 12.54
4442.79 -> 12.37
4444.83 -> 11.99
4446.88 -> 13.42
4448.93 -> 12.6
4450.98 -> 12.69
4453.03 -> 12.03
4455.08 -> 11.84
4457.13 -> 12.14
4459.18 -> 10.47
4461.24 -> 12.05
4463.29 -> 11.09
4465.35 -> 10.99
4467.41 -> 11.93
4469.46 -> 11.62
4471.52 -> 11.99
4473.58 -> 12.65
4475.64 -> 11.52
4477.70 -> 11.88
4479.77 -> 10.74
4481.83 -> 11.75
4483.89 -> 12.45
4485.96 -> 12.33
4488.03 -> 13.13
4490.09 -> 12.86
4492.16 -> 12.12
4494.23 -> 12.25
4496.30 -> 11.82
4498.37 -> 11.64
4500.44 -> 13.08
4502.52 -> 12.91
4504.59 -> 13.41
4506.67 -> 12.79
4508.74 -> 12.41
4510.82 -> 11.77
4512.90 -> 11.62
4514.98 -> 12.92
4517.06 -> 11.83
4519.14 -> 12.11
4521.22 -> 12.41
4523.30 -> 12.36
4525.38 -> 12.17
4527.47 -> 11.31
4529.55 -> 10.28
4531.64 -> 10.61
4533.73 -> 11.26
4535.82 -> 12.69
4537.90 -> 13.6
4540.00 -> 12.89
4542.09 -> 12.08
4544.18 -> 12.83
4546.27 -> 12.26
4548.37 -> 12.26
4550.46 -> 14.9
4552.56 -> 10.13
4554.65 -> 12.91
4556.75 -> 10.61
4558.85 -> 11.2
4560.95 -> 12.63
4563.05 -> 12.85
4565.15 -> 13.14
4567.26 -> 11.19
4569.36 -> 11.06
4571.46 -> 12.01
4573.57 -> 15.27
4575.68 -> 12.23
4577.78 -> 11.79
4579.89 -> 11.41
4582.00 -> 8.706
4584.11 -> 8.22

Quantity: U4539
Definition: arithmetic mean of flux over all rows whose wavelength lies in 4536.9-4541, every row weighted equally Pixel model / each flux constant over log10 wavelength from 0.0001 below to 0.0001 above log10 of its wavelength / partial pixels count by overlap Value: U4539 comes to 13.2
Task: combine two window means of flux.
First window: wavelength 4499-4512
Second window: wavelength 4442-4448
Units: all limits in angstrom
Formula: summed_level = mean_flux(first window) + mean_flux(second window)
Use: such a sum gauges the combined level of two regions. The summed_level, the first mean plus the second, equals 25.3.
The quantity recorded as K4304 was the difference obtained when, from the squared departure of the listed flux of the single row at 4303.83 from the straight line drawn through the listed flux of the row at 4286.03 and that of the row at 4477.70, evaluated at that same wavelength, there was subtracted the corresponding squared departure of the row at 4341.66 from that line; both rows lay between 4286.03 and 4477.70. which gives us -7.1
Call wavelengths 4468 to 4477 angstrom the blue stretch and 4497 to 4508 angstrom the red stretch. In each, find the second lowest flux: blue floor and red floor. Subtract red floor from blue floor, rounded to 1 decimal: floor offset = -1.2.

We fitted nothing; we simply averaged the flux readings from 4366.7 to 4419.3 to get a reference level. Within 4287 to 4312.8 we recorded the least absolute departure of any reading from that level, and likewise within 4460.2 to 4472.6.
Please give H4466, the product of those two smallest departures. 0.071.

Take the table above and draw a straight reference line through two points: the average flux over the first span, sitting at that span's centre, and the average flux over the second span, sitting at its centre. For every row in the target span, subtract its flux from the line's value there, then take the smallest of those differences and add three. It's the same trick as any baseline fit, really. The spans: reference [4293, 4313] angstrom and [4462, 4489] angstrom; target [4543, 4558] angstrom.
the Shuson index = 0.7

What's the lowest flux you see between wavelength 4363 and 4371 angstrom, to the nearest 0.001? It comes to 10.810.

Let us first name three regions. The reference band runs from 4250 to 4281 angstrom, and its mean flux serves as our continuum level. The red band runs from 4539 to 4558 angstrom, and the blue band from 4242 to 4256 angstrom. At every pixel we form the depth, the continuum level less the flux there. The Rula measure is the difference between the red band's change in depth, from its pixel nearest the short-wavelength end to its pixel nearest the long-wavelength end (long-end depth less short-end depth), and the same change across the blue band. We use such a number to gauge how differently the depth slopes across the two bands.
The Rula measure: 2.7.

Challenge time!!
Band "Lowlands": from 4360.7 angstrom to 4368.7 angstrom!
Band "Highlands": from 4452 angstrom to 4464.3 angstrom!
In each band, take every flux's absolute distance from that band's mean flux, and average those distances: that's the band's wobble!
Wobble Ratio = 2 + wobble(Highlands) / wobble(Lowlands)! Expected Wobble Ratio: 3.0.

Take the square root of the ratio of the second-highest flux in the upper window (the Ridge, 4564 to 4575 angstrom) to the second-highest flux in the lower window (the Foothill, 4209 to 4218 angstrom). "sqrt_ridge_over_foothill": 1.04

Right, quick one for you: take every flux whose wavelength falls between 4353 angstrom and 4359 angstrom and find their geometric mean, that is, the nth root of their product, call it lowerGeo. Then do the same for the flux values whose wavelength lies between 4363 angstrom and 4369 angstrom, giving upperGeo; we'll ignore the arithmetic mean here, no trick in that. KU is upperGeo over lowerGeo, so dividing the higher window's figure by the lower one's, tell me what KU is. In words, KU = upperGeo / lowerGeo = 1.12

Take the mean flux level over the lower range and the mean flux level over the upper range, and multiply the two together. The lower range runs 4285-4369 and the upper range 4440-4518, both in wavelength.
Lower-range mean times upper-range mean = 123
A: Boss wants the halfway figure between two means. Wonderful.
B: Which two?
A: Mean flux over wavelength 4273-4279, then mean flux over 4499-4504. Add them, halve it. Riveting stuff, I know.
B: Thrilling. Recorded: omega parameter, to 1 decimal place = 12.3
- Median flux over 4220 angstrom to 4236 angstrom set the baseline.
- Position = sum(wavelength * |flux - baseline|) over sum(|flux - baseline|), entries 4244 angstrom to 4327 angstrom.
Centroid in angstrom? 4284.0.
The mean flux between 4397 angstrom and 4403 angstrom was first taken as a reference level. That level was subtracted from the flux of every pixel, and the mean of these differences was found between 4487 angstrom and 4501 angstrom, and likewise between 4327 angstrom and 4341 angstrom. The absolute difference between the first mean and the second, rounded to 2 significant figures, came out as 3.2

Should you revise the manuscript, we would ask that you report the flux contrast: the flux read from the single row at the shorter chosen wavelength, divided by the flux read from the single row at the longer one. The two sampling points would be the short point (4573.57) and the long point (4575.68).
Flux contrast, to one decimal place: 1.2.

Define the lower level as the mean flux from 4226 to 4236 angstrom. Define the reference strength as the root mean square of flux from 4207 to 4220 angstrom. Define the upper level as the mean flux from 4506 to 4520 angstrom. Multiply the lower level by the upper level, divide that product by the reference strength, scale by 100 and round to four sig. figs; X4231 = 1144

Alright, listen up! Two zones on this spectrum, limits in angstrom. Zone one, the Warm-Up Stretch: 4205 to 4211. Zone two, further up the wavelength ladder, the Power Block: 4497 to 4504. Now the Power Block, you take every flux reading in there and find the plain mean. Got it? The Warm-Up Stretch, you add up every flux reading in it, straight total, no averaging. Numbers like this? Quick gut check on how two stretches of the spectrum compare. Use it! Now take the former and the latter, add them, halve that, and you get 23.4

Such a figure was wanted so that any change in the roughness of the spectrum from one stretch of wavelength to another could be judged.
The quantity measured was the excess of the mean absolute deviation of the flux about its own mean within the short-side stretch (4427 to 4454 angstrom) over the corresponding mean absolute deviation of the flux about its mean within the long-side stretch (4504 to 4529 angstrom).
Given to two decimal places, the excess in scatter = 0.06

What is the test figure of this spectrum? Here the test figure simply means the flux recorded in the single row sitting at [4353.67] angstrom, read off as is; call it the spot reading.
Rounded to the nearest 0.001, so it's 9.156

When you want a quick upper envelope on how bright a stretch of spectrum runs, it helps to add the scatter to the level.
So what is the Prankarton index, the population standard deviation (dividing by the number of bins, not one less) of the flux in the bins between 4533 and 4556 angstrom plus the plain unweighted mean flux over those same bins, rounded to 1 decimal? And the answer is 13.7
